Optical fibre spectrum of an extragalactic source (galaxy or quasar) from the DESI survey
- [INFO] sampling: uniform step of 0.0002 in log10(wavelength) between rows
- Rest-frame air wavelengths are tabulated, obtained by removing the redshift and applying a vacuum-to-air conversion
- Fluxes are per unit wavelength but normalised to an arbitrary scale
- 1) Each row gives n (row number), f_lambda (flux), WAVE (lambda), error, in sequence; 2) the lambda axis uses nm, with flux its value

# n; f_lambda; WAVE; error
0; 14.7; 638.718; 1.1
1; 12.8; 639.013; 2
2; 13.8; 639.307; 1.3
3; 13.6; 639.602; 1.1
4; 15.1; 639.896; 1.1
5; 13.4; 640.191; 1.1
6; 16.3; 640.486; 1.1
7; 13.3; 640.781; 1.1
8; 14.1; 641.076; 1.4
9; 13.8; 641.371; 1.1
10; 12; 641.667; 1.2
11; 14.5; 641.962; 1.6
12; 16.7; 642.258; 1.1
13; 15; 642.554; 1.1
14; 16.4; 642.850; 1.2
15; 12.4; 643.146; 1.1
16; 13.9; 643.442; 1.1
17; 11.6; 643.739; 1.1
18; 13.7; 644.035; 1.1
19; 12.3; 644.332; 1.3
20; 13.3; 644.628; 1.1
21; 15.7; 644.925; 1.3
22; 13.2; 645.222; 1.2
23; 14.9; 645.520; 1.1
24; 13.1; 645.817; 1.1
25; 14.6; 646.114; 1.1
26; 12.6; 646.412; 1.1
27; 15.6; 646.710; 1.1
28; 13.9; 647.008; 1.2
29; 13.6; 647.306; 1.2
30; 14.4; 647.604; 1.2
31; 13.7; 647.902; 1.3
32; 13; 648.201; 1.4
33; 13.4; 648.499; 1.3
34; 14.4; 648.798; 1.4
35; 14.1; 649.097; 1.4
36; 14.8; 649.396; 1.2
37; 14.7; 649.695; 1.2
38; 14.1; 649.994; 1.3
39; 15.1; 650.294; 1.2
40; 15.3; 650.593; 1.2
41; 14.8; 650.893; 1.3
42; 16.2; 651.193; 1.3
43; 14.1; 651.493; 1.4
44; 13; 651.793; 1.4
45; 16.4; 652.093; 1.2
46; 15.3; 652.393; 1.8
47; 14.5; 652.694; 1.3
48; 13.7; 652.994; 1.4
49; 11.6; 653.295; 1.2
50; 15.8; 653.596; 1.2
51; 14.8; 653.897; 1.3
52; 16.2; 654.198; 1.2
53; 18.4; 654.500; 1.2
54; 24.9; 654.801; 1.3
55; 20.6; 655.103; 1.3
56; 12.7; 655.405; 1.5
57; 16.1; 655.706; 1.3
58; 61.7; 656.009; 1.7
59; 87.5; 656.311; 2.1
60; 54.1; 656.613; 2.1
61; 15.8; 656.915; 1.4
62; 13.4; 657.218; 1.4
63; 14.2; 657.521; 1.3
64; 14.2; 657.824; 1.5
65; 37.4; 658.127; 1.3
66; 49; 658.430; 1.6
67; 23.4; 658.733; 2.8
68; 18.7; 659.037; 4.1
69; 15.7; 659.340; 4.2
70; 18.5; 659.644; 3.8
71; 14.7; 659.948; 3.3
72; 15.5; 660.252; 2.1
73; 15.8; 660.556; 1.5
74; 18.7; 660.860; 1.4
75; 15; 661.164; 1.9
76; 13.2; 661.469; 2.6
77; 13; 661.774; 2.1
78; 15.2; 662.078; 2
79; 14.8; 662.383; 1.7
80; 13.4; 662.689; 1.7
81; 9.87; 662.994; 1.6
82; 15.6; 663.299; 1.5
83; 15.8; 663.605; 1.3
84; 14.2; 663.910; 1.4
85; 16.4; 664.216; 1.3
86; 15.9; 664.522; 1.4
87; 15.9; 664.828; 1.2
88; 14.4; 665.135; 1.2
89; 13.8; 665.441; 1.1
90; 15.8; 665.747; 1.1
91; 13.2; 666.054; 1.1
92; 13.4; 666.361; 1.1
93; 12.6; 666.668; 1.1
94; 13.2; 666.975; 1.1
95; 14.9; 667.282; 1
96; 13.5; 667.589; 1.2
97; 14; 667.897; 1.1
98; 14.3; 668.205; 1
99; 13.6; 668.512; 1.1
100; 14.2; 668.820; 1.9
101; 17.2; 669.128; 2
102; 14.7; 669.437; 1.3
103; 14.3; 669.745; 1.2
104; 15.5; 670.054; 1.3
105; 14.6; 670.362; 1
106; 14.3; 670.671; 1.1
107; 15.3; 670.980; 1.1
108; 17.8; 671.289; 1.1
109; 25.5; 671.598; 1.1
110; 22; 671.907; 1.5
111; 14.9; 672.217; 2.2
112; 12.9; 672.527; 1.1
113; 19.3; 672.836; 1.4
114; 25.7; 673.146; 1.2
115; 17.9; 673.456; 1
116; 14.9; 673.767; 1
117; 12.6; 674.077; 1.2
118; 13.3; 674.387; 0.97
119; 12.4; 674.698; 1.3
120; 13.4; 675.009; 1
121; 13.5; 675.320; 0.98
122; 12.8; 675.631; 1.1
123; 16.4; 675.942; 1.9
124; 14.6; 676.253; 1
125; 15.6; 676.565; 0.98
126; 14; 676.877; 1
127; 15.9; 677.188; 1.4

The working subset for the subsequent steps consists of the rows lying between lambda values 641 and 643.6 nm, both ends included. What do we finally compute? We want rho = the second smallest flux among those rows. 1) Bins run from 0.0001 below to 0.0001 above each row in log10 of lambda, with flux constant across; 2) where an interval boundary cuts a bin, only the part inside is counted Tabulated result 12.4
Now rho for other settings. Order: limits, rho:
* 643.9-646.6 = 12.6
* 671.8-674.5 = 12.9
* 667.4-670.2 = 13.6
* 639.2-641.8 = 13.3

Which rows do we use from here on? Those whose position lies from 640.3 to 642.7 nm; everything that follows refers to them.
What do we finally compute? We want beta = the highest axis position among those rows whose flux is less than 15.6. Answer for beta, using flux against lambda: 642.554 nm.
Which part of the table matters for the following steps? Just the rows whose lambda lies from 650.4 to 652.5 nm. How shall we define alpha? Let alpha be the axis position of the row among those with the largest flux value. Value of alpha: 652.093 nm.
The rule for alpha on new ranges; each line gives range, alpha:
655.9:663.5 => 656.311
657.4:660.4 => 658.430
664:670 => 669.128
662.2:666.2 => 664.216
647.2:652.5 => 652.093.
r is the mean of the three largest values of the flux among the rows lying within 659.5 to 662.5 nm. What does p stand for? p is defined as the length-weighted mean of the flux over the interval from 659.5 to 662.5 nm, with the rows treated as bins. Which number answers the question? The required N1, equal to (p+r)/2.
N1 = 16.6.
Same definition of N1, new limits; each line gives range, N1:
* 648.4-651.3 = 15.1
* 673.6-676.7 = 14.8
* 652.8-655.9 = 19.2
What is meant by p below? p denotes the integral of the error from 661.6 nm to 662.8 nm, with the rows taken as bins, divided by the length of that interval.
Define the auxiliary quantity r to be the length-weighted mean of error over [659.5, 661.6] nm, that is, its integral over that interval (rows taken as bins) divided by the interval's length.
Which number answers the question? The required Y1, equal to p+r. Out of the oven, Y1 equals 4.3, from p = 1.89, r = 2.36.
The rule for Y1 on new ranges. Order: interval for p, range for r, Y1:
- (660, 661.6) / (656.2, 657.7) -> 3.6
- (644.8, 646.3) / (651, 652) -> 2.5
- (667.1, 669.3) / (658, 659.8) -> 4.3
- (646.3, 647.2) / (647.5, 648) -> 2.4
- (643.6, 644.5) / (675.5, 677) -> 2.4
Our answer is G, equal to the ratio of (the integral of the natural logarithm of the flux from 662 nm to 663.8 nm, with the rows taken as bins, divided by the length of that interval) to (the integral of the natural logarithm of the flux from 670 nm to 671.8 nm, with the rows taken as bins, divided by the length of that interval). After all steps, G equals 0.93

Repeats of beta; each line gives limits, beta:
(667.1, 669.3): 668.820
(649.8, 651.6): 651.493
